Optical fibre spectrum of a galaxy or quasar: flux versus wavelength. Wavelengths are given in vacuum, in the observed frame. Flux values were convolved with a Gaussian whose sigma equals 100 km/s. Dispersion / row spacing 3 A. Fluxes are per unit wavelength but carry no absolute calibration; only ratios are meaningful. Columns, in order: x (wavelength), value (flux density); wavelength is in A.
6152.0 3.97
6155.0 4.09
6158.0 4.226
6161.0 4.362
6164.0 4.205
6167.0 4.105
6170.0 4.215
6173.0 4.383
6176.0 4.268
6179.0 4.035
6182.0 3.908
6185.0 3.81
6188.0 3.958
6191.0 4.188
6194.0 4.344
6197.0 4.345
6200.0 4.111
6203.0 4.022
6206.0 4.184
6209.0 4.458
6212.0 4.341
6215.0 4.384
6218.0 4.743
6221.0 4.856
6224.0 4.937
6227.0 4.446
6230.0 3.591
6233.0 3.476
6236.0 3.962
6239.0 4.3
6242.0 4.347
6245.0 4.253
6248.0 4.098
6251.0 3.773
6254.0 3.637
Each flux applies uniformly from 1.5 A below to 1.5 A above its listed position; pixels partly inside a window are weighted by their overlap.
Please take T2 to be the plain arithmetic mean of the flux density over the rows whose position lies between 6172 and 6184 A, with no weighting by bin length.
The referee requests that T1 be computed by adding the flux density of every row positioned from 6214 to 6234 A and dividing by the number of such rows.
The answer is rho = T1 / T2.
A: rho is 1.048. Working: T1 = 4.35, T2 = 4.15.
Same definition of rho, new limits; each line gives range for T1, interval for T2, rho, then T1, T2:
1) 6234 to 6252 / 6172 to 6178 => 0.953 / 4.12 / 4.33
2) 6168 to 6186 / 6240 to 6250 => 0.969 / 4.10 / 4.23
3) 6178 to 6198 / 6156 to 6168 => 0.967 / 4.08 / 4.22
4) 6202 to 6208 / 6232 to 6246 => 1.009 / 4.10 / 4.07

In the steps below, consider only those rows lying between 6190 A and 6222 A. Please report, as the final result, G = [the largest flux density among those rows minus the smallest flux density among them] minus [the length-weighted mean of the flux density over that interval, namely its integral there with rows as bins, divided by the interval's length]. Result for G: -3.5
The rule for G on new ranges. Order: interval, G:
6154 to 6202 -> -3.6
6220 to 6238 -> -2.7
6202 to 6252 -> -2.8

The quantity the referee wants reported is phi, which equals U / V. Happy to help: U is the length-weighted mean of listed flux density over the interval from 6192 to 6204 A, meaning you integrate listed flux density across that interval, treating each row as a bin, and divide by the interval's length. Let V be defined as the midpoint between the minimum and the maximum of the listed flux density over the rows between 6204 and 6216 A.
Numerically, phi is 0.97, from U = 4.21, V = 4.3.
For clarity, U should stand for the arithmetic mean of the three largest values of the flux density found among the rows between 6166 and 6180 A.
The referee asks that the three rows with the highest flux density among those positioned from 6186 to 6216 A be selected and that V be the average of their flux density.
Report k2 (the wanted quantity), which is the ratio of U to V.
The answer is 0.98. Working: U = 4.29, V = 4.40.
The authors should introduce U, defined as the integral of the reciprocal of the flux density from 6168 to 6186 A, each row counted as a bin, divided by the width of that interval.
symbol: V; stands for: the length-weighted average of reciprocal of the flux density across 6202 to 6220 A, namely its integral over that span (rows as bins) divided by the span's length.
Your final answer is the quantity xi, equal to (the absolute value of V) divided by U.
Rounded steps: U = 0.244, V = 0.229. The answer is 0.94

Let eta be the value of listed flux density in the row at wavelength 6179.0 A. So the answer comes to 4.035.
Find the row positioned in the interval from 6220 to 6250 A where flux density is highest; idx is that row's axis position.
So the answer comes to 6224.0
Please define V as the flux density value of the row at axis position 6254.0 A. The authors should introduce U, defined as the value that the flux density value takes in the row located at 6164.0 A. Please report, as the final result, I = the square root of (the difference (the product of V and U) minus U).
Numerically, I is 3.3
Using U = 4.205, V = 3.637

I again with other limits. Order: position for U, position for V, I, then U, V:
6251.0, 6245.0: 3.5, 3.773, 4.253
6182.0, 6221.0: 3.9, 3.908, 4.856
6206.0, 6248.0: 3.6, 4.184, 4.098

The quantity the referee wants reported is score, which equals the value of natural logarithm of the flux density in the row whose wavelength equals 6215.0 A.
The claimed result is 1.48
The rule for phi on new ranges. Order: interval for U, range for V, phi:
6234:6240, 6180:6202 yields 1.00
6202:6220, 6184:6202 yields 1.07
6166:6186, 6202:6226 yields 0.92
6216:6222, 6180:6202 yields 1.17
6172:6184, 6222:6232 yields 0.97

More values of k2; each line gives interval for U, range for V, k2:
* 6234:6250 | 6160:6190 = 0.99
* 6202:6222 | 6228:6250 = 1.09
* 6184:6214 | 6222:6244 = 0.96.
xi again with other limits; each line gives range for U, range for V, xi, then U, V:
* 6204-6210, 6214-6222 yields 0.92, 0.234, 0.215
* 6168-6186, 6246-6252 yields 1.03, 0.244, 0.252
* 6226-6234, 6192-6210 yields 0.89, 0.265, 0.236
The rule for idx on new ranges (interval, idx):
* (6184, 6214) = 6209.0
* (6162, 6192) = 6173.0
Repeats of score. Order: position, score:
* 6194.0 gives 1.47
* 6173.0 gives 1.48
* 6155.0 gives 1.41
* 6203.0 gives 1.39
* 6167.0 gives 1.41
